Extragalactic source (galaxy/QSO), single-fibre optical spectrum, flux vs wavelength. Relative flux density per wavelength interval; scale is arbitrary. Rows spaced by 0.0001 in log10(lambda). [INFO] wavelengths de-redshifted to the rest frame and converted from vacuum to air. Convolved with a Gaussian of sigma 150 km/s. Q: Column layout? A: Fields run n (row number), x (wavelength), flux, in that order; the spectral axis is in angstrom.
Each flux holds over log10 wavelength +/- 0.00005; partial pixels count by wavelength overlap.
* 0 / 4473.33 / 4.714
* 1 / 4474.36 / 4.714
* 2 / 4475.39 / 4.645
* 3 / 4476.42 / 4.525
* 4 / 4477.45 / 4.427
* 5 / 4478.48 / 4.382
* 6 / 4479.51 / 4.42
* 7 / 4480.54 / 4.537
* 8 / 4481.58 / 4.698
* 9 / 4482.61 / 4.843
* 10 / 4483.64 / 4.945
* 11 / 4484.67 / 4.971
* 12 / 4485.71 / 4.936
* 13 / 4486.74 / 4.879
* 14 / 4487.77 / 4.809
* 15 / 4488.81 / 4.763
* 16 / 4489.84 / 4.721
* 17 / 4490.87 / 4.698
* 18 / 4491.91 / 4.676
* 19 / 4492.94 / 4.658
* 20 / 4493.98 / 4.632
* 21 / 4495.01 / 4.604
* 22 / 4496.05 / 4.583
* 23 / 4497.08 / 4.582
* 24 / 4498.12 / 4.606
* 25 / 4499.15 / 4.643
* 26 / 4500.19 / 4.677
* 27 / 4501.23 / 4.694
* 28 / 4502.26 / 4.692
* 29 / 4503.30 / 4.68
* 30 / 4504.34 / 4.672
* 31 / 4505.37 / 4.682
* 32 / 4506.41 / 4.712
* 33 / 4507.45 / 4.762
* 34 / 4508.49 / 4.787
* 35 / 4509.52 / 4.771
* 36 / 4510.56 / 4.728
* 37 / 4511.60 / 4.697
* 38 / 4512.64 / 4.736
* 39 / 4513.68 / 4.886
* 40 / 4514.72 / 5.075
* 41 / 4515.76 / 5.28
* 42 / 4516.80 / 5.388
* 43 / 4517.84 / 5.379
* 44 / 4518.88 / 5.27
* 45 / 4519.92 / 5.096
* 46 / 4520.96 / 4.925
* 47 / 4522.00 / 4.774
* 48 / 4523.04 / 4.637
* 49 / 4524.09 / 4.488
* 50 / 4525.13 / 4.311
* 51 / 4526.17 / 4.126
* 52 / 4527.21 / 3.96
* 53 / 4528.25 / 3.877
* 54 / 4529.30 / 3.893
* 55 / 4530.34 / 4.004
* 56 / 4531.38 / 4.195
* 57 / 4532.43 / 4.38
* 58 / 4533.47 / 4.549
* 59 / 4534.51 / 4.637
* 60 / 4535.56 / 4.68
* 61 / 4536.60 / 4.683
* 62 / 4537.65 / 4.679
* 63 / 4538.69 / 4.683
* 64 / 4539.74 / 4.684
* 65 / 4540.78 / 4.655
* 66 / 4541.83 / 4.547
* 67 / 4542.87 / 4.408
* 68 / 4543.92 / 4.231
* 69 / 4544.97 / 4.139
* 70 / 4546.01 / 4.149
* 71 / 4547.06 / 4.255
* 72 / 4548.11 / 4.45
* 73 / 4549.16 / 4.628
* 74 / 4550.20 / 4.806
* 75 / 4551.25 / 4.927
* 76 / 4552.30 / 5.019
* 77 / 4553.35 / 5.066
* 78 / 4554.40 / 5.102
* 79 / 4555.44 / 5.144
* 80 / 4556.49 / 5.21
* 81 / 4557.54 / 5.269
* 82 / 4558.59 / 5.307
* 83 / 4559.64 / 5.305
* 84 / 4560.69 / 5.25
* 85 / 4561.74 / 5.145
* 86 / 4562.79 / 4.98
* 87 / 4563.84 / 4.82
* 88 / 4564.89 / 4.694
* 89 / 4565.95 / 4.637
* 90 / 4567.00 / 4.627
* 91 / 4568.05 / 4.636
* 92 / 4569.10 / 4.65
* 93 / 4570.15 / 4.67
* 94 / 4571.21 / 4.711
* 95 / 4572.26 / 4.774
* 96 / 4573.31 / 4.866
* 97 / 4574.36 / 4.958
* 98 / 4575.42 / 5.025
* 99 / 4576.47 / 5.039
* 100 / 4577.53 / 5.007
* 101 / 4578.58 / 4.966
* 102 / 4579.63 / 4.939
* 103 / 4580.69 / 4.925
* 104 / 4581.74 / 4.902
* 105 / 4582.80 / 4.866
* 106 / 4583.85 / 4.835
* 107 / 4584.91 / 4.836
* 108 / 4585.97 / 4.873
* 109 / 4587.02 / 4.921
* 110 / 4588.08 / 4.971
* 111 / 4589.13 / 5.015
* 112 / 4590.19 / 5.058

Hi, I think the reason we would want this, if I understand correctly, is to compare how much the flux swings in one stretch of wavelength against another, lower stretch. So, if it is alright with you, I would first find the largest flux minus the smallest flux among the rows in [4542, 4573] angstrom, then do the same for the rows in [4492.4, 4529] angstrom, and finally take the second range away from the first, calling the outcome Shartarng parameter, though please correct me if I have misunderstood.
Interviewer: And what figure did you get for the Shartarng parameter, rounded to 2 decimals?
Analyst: -0.34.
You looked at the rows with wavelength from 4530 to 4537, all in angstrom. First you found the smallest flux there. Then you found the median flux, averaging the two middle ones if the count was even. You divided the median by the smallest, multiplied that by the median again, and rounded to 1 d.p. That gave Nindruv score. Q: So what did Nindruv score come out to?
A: 5.2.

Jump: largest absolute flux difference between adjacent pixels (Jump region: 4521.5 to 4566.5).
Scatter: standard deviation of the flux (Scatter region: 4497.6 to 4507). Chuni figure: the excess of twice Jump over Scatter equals 0.36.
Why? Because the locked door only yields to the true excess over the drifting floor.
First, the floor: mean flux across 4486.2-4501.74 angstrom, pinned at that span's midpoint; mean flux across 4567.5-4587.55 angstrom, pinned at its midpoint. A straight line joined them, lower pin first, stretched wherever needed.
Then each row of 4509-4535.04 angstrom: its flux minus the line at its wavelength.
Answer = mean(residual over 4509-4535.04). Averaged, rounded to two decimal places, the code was -0.10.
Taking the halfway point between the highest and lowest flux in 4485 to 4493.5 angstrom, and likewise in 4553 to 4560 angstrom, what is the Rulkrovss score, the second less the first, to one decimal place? 0.4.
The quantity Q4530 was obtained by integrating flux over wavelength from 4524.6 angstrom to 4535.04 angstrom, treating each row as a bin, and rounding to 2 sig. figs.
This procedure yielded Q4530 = 44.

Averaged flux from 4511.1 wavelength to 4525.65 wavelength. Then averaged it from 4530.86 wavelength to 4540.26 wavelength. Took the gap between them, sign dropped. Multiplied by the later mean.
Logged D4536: 1.6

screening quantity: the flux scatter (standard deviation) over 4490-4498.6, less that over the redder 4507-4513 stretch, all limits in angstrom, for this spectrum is 0.01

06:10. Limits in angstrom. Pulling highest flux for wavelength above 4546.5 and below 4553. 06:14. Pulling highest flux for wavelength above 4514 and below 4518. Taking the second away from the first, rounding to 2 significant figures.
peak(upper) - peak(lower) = -0.37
